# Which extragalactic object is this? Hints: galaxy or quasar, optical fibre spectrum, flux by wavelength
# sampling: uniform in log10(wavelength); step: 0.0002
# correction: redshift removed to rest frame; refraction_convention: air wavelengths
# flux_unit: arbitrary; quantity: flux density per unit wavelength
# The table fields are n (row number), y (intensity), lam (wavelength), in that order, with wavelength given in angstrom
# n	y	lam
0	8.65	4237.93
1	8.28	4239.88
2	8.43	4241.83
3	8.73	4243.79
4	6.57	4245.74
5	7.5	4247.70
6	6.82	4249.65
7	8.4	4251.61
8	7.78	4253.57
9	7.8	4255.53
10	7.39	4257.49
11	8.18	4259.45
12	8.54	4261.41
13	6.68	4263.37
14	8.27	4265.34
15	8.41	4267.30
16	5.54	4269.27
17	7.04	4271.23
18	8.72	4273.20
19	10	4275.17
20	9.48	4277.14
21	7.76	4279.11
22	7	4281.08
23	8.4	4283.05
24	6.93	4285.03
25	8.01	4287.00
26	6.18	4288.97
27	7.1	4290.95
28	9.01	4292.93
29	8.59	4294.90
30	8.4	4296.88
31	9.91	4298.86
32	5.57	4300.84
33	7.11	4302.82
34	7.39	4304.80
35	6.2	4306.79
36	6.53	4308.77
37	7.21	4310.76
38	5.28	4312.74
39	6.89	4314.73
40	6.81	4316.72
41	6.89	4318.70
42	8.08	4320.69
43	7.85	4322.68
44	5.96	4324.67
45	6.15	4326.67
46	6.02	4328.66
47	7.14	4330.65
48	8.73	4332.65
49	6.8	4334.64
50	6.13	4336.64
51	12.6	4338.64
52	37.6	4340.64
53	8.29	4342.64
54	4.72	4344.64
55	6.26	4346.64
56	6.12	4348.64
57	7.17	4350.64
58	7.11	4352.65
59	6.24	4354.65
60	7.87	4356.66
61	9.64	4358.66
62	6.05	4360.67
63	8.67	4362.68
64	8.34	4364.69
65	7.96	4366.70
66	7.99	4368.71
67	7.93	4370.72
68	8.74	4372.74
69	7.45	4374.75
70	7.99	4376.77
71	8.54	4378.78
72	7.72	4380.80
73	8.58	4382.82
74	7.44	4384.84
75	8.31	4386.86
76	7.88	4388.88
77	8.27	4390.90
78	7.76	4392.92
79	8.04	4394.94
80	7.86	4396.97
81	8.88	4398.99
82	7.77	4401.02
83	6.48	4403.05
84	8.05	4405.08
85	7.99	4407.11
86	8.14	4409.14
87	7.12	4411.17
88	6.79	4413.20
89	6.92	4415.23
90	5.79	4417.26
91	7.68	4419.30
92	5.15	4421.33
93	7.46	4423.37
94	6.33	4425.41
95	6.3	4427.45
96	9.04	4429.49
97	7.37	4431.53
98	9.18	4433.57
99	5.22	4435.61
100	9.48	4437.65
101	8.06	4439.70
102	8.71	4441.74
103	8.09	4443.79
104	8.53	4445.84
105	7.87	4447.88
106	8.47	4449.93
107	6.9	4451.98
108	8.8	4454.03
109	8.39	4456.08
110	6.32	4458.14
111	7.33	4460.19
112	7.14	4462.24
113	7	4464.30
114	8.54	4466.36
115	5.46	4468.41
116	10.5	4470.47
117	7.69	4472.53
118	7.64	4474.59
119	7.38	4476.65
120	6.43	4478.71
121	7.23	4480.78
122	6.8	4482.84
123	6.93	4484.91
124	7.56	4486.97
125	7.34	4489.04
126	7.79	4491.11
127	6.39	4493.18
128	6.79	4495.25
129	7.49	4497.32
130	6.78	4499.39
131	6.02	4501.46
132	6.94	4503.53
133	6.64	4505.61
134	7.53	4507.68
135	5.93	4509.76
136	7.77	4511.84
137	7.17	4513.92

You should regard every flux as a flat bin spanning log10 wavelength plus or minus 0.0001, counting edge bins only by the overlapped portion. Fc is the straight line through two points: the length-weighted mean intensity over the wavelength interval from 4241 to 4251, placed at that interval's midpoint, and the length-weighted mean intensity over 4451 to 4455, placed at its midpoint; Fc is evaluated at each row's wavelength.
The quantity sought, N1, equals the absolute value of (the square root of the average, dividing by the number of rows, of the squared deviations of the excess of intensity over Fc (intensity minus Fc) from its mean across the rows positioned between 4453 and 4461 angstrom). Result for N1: 0.97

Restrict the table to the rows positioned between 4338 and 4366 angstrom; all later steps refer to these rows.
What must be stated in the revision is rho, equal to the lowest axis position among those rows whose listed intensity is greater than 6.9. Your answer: 4338.64 angstrom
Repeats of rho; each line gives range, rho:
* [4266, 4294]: 4267.30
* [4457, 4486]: 4460.19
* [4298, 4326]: 4298.86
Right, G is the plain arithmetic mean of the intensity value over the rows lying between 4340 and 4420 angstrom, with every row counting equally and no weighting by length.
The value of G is 8.35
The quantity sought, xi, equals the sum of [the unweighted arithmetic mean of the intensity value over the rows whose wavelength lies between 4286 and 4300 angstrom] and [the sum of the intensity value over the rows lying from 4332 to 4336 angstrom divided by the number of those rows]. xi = 15.9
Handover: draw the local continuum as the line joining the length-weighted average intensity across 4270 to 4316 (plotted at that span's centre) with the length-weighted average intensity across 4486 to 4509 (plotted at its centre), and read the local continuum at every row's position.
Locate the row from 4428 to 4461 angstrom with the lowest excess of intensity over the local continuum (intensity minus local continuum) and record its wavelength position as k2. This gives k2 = 4435.61 angstrom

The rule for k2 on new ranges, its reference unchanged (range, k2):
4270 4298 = 4288.97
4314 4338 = 4324.67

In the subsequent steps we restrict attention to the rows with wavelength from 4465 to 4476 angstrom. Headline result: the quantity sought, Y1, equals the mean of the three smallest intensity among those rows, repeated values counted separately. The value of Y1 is 6.9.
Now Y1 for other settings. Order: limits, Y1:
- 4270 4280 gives 7.8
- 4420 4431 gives 5.9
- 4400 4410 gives 7.4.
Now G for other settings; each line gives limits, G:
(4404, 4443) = 7.41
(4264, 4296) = 7.90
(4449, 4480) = 7.60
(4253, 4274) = 7.67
